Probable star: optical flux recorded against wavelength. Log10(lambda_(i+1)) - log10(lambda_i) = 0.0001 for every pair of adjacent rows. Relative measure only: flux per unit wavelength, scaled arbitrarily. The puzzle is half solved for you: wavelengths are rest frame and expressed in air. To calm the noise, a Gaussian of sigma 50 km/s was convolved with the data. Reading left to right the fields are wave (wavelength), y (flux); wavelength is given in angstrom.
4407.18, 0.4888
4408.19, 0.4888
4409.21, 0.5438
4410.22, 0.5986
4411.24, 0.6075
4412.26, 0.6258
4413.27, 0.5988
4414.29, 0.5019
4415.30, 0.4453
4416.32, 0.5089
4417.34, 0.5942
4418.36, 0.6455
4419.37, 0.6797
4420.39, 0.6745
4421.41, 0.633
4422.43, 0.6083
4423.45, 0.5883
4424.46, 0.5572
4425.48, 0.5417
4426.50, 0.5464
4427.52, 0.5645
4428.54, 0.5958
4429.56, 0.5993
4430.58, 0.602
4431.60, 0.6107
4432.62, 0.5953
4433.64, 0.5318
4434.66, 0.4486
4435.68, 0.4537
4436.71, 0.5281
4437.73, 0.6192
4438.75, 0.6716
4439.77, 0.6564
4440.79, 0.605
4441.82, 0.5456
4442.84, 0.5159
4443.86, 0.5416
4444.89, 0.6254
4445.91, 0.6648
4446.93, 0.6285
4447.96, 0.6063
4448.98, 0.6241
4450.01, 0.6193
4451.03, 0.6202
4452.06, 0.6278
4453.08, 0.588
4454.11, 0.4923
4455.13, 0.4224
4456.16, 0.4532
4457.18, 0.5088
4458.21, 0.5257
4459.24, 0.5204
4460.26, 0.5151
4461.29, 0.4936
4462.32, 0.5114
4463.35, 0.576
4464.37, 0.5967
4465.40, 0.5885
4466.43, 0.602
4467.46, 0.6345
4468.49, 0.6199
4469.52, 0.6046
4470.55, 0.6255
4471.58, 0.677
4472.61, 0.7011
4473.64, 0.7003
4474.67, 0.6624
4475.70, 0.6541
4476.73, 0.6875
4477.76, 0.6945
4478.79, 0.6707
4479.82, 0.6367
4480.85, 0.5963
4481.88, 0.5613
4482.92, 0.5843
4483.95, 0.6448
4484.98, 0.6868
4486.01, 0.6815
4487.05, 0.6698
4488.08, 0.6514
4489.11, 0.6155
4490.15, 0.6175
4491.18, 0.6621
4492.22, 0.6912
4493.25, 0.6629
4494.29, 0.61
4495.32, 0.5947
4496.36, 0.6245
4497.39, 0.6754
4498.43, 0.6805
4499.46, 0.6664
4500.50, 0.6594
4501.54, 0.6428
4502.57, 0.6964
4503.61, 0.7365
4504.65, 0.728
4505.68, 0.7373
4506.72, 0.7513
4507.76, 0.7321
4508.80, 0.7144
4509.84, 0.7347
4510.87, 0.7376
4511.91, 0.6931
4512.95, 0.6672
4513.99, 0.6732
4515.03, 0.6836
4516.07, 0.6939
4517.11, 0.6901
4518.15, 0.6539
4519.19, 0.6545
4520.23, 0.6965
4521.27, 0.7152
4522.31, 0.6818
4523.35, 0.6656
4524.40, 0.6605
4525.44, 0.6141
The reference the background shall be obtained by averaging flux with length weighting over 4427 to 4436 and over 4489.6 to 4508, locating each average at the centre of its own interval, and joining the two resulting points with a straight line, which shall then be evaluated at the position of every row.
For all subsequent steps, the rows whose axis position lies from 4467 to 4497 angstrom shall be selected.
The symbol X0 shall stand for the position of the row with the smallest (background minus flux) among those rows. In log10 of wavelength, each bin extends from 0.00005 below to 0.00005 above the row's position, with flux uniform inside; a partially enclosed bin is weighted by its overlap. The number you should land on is 4472.61 angstrom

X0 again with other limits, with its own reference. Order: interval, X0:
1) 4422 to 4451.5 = 4438.75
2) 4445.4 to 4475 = 4445.91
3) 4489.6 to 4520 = 4506.72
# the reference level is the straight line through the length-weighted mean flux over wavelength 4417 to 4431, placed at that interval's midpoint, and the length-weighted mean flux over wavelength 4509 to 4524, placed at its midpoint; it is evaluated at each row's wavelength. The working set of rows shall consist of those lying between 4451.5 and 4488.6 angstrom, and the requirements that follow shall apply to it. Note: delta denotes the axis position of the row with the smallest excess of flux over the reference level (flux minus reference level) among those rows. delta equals 4455.13 angstrom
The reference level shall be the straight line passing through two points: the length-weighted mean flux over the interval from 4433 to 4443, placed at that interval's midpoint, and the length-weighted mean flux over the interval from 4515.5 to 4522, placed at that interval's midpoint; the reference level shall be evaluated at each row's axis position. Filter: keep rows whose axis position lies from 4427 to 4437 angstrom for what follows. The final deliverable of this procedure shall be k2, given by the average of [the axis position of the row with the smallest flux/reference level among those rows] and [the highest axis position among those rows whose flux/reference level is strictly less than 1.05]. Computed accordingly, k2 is 4435.7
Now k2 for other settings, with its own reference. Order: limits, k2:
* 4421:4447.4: 4439.3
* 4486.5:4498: 4496.4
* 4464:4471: 4468.0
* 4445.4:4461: 4457.7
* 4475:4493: 4486.5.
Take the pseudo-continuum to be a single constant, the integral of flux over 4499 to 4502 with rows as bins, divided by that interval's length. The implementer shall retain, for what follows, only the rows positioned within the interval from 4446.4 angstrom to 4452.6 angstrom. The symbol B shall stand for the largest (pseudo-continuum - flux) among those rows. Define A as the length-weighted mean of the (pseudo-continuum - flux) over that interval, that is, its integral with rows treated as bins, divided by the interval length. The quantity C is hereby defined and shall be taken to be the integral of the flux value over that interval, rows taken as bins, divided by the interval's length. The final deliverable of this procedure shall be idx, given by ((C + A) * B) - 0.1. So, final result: -0.07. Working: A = 0.03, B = 0.05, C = 0.62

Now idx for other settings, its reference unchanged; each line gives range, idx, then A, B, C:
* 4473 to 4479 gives -0.10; -0.02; 0.00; 0.68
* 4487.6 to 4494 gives -0.07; 0.01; 0.04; 0.65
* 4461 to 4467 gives 0.01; 0.09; 0.16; 0.56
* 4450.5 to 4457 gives 0.05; 0.12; 0.23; 0.53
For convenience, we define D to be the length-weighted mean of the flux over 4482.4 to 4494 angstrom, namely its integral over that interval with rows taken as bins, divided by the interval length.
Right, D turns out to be 0.65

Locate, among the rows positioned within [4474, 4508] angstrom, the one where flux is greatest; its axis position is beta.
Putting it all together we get 4506.72 angstrom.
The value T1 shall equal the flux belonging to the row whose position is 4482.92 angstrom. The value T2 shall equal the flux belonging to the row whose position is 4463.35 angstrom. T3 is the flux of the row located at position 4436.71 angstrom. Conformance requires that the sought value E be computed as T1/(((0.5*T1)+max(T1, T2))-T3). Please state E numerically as 1.7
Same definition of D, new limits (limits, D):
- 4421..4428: 0.58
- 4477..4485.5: 0.64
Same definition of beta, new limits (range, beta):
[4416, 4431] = 4419.37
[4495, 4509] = 4506.72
